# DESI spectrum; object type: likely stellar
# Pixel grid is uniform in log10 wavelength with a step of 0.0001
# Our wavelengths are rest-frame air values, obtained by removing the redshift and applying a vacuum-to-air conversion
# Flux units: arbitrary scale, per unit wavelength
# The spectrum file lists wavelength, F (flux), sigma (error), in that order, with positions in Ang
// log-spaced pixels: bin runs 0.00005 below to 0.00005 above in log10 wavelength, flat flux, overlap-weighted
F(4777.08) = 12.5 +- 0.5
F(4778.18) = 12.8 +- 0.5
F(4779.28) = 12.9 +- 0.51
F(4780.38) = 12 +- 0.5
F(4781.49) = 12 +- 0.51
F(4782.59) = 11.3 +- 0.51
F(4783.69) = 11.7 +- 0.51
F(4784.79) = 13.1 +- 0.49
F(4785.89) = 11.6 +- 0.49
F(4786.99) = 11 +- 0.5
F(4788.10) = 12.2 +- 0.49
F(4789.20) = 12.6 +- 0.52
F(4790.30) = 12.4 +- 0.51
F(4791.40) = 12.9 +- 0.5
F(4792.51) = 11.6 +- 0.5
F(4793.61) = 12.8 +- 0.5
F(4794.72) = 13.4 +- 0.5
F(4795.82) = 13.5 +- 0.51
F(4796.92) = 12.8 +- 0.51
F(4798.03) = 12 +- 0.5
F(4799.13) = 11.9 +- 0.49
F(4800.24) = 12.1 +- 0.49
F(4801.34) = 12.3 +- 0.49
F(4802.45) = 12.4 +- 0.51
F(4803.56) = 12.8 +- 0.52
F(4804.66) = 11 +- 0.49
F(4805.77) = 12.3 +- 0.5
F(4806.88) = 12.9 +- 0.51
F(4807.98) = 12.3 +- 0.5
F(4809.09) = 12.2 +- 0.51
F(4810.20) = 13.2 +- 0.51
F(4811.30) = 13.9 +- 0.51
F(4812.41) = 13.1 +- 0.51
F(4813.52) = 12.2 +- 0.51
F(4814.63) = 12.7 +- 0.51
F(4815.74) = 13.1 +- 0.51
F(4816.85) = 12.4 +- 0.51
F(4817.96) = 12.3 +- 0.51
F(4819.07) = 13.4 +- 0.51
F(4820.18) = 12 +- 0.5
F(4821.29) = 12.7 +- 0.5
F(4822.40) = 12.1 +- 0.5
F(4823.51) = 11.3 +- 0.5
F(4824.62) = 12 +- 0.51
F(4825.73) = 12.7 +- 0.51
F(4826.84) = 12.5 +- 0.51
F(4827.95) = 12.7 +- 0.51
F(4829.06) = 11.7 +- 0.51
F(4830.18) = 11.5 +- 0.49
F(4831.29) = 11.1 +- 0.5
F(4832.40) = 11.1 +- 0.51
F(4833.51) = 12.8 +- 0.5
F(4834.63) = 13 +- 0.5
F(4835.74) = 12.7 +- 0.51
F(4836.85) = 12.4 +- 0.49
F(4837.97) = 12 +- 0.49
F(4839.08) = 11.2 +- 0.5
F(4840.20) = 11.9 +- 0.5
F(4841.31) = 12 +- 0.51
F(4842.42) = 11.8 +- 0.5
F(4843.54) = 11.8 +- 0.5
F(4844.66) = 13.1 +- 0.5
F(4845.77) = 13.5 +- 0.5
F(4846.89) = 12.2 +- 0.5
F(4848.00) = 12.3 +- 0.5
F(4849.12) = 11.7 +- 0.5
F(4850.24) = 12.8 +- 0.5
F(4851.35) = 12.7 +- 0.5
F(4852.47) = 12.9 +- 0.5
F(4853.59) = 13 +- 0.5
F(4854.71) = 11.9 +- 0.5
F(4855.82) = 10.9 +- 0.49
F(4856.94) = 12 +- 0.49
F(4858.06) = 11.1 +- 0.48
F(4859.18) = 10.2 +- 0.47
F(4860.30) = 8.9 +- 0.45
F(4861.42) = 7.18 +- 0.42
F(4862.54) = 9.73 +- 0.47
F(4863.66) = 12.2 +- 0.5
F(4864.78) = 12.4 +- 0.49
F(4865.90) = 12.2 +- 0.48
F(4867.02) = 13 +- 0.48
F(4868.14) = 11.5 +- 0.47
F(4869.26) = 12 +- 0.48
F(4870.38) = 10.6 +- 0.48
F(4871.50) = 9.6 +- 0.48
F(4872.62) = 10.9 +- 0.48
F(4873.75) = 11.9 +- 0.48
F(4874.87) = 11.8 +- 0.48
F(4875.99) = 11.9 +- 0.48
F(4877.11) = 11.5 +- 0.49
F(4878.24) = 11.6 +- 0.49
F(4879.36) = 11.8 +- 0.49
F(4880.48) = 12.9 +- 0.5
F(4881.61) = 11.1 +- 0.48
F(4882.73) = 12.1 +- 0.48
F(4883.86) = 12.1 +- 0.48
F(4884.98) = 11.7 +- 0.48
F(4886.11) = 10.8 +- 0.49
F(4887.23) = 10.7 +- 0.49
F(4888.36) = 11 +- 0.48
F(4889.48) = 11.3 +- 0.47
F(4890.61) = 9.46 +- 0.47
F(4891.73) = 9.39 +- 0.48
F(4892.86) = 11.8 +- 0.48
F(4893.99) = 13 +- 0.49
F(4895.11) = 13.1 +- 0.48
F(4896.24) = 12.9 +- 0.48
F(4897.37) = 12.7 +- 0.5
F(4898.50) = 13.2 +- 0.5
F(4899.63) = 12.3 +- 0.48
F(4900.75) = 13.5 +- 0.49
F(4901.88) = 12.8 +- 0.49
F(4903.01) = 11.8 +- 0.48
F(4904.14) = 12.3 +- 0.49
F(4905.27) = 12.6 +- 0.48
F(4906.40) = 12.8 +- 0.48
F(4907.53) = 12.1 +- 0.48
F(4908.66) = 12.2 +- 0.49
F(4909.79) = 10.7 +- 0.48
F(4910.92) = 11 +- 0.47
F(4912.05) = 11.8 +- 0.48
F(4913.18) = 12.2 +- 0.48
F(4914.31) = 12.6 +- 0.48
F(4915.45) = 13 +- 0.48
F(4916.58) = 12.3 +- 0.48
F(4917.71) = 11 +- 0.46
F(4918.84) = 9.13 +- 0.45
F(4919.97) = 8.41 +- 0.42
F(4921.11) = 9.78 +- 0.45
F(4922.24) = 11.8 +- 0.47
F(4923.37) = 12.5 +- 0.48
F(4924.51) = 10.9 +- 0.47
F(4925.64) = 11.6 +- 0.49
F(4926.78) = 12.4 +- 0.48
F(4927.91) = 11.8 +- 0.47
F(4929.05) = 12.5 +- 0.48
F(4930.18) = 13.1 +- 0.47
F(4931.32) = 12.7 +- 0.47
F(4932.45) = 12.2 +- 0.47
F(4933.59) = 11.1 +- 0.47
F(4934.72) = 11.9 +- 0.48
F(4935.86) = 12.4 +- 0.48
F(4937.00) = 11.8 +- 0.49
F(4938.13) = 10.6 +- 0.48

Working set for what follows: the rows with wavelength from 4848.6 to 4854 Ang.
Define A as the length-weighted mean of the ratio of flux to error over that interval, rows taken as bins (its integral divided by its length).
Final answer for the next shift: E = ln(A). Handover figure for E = 3.23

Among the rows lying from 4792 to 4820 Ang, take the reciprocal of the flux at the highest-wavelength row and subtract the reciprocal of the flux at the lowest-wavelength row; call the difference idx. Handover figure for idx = -0.012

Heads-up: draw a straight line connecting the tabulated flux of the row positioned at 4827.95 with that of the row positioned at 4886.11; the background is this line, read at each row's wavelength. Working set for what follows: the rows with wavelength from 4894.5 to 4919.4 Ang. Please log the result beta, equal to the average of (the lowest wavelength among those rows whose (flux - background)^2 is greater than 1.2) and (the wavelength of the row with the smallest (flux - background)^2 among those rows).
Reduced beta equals 4907.0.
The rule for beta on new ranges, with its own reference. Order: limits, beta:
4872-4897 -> 4883.3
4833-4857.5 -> 4838.0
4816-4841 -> 4825.7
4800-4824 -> 4808.0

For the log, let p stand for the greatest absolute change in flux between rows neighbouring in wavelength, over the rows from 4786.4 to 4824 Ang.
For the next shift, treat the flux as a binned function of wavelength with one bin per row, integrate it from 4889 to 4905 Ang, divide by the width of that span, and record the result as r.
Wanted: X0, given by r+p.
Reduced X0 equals 13.9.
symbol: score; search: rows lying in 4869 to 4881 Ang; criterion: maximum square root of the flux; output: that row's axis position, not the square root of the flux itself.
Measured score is 4880.48 Ang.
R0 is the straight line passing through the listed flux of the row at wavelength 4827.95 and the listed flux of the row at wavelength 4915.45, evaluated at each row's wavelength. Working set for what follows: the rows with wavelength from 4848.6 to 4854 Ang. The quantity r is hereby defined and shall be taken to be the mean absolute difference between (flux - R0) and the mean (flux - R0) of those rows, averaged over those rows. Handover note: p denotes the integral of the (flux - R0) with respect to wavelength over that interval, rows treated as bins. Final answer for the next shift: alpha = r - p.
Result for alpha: 1.2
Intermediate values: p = -0.9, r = 0.36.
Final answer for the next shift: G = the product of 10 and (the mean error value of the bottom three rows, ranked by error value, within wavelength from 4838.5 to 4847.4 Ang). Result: 5.00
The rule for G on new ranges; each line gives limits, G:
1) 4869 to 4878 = 4.80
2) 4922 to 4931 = 4.70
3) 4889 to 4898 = 4.73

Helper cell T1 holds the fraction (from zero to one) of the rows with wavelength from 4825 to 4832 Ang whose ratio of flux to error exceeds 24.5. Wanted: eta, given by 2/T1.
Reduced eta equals 4.0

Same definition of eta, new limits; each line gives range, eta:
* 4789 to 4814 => 3.3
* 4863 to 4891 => 5.0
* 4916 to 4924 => 4.7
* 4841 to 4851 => 4.5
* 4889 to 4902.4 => 2.7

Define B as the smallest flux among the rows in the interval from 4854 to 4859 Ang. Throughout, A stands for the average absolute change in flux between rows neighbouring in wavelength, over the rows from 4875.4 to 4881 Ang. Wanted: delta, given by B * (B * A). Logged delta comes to 53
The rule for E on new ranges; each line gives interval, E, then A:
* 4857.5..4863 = 3.02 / 20.5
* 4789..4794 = 3.20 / 24.6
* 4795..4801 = 3.22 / 25.0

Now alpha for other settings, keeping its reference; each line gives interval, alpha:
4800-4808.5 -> 3.3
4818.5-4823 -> 1.1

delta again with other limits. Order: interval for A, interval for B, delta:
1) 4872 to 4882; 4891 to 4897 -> 53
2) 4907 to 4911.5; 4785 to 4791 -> 77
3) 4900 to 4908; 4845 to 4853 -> 78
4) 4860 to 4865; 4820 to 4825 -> 222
